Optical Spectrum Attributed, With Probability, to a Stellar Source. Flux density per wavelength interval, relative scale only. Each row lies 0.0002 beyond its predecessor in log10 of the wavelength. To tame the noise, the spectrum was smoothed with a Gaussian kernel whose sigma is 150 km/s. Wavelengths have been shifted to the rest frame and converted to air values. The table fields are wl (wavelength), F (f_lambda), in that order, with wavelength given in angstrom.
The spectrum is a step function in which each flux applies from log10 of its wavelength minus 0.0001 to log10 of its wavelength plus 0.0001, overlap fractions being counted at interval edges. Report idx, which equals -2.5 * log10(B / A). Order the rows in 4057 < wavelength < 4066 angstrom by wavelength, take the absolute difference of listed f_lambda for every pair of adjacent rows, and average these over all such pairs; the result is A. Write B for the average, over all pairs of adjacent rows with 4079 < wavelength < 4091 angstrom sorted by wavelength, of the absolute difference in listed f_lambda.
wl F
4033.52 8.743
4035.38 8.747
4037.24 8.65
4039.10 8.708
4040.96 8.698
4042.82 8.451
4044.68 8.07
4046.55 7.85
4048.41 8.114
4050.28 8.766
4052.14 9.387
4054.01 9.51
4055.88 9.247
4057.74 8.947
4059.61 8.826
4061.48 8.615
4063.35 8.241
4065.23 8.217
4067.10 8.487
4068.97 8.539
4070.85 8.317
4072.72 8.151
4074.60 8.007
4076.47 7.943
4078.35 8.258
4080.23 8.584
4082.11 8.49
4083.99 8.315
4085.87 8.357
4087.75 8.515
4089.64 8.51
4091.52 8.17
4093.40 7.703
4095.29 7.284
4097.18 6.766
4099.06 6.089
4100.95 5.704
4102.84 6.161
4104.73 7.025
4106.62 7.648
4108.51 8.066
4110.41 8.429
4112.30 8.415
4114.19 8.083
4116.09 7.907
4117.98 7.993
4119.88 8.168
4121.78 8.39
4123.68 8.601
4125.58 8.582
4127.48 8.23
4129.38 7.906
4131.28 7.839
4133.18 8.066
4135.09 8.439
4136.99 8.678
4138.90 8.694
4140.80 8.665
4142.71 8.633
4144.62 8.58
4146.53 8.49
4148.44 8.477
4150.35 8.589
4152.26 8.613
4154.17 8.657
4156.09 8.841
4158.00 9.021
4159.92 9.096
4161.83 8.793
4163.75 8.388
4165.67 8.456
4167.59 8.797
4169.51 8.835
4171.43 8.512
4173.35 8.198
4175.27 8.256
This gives 0.7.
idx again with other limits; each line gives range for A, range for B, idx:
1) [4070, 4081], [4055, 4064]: -0.2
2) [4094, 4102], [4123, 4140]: 1.0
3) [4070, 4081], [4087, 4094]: -0.3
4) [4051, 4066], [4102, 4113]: -0.9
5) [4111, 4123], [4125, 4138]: -0.3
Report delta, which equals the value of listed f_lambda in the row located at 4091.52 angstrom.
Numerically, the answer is 8.17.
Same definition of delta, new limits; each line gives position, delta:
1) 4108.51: 8.066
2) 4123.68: 8.601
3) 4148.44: 8.477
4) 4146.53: 8.49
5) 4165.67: 8.456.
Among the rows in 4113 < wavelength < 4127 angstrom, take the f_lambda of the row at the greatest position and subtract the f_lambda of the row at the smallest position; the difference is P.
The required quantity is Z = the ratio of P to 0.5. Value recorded 1.0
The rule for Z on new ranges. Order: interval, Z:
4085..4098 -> -3.2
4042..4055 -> 2.1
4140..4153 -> -0.1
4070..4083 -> 0.3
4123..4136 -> -0.3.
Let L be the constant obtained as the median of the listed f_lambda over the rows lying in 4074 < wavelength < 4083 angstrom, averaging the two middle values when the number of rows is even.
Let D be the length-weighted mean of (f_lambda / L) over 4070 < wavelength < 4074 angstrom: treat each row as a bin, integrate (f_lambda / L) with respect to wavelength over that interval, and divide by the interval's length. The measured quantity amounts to 0.99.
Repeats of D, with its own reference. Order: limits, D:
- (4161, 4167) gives 1.03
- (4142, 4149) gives 1.03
